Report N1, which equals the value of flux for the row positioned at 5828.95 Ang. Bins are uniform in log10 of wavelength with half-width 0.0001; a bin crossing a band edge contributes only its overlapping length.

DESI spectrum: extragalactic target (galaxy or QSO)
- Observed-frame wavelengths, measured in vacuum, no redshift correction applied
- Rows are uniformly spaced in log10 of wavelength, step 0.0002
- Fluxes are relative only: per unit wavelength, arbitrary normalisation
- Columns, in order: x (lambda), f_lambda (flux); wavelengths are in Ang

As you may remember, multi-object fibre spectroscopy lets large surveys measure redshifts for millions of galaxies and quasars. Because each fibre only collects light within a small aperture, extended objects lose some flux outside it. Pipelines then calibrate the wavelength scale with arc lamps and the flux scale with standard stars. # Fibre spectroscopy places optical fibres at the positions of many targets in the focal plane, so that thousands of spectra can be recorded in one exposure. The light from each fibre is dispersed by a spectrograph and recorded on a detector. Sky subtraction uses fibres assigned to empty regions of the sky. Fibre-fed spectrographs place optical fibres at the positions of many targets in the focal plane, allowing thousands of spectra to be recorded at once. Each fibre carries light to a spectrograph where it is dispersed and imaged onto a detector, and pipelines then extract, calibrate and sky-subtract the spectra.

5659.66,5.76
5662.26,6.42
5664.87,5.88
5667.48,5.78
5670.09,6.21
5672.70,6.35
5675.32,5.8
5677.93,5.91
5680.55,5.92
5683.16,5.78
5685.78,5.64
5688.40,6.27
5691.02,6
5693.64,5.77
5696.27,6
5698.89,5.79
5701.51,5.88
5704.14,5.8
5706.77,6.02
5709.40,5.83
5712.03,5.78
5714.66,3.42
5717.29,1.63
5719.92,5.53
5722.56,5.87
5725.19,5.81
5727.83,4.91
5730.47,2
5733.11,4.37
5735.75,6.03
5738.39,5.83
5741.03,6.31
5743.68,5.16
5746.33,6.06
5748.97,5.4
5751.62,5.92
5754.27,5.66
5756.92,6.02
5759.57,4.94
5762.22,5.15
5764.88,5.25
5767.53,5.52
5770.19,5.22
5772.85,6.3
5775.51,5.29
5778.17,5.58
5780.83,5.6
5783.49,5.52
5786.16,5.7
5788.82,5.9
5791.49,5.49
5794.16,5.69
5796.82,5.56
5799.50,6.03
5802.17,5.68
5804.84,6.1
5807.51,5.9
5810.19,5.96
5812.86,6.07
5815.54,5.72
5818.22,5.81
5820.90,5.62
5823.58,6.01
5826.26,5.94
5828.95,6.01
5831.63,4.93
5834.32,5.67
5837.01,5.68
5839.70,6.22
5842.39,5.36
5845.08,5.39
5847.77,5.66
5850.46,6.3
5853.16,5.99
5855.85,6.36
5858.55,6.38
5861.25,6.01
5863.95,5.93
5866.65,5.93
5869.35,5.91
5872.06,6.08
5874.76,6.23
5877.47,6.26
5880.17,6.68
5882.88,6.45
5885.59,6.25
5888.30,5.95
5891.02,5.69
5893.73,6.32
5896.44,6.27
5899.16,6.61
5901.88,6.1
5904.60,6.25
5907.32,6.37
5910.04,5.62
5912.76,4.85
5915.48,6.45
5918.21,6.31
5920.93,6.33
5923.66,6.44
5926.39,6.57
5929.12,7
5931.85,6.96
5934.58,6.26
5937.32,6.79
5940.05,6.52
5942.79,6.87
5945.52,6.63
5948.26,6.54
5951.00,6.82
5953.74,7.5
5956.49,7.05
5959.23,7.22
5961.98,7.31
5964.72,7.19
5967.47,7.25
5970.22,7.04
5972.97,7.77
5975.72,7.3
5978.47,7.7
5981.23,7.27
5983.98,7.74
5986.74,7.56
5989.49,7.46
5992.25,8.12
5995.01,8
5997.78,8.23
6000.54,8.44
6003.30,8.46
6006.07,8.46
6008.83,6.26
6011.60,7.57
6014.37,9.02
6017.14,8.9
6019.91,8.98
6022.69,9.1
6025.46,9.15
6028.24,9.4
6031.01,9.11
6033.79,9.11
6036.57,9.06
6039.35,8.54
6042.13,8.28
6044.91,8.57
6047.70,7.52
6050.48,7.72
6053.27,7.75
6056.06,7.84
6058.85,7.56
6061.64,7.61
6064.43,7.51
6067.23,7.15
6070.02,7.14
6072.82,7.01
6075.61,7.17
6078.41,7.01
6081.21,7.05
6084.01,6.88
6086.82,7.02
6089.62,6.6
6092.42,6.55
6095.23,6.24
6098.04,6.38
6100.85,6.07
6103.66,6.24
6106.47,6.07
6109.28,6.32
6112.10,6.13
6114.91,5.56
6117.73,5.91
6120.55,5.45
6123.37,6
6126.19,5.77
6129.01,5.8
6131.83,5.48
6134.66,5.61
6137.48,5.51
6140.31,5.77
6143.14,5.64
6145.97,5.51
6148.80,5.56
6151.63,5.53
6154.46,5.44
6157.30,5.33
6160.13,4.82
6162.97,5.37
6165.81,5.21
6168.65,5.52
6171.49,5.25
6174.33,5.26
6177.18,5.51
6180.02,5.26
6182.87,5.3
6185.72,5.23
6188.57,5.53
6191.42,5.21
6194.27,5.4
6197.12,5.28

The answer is 6.01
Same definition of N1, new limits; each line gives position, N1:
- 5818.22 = 5.81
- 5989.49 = 7.46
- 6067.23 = 7.15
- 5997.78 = 8.23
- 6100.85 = 6.07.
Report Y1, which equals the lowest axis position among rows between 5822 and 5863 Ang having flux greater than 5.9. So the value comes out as 5823.58 Ang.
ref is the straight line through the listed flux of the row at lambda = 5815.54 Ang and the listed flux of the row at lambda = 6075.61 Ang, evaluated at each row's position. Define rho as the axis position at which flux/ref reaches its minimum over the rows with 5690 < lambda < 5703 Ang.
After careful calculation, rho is 5698.89 Ang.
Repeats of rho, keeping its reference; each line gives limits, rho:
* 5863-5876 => 5869.35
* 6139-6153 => 6151.63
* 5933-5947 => 5934.58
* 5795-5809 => 5796.82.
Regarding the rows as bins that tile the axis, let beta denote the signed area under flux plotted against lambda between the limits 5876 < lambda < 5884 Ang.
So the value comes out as 52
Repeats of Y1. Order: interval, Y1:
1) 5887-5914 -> 5888.30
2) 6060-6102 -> 6061.64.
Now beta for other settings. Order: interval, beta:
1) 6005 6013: 59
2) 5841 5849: 44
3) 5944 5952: 53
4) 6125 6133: 46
